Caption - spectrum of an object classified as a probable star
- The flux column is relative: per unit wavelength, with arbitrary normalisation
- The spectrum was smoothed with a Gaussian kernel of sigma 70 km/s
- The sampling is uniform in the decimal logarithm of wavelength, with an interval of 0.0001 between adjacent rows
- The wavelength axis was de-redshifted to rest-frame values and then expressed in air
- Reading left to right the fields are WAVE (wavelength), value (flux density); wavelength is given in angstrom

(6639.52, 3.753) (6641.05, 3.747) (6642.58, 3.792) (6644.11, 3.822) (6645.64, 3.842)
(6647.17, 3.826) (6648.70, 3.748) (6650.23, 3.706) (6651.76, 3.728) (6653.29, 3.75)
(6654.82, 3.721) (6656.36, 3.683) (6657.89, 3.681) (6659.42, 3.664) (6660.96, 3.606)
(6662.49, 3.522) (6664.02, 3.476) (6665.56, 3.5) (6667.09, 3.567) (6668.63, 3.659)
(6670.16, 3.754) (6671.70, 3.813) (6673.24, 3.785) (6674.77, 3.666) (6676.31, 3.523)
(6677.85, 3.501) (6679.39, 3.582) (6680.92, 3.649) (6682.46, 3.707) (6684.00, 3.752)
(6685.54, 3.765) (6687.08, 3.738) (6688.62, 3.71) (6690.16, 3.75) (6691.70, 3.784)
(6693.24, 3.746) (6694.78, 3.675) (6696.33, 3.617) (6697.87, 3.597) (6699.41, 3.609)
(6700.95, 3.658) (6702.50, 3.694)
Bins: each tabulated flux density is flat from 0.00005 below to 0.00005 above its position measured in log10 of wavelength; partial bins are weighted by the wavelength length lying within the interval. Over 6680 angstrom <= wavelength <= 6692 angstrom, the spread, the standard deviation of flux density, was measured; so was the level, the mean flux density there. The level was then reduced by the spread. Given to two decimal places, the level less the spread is 3.69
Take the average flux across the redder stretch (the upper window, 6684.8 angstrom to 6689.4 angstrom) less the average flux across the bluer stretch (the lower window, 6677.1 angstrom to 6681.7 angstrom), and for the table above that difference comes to 0.16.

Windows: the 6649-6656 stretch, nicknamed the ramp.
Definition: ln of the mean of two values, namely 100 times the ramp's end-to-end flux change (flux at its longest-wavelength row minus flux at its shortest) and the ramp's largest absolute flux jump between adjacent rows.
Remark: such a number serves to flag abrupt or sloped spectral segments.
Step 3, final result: -0.27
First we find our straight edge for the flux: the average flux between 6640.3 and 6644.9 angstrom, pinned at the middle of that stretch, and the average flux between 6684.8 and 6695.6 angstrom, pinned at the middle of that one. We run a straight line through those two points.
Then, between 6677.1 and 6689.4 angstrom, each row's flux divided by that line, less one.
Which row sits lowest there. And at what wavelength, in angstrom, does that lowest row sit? 6677.85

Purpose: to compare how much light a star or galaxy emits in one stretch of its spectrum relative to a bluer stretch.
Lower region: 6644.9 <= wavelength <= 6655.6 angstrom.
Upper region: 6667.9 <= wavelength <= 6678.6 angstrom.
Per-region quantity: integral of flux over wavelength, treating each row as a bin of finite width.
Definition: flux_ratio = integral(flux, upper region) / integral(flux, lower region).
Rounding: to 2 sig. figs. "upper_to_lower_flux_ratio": 0.98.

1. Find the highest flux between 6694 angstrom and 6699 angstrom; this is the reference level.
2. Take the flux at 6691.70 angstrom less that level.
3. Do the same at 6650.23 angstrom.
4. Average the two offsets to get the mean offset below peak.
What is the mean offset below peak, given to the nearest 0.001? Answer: 0.070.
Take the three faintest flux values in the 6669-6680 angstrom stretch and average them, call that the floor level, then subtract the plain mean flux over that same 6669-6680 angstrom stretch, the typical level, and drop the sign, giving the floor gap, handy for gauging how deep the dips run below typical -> 0.125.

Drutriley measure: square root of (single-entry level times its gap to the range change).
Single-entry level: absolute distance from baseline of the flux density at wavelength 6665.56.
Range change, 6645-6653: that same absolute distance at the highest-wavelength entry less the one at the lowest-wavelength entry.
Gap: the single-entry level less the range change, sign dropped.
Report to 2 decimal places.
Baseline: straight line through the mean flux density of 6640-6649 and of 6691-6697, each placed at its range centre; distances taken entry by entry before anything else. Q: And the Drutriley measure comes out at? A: 0.25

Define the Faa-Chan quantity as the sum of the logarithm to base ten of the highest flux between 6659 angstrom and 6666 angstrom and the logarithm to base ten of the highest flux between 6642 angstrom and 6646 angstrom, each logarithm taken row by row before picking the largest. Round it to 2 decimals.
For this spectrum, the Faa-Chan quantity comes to 1.15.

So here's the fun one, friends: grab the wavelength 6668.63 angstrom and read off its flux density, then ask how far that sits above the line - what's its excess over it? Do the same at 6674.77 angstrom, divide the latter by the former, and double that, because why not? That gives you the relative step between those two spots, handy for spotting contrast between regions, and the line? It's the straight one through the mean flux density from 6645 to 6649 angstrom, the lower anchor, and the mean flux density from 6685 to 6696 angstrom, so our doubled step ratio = 1.7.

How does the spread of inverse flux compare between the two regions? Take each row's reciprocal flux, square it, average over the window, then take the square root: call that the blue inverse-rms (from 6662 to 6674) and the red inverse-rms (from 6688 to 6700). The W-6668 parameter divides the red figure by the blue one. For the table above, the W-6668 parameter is 0.98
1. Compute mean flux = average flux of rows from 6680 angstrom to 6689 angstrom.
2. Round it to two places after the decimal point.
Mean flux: 3.72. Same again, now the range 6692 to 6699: 3.66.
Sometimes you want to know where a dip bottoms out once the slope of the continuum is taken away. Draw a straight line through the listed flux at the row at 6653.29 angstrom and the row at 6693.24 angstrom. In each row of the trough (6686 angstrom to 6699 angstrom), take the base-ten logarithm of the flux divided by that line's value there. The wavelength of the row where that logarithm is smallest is 6697.87 angstrom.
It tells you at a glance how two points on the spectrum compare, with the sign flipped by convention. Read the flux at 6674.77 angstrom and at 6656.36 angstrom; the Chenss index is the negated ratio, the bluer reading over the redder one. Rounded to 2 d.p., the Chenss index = -1.00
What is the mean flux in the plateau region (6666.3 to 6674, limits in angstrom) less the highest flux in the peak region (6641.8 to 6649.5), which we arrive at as -0.13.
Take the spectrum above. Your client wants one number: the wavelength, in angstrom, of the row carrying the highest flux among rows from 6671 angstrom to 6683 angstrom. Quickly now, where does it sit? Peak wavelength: 6671.70 angstrom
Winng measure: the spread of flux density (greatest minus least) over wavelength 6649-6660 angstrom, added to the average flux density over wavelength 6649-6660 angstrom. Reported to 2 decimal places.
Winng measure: 3.79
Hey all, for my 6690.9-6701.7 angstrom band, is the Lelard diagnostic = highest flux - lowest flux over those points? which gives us 0.19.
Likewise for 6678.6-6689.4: 0.18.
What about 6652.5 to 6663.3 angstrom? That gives 0.23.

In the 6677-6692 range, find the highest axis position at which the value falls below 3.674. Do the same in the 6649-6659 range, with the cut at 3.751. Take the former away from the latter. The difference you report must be -23.0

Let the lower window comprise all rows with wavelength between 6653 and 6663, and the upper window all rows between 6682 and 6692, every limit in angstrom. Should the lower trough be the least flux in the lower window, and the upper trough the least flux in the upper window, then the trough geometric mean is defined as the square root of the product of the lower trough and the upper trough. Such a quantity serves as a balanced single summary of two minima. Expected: 3.61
